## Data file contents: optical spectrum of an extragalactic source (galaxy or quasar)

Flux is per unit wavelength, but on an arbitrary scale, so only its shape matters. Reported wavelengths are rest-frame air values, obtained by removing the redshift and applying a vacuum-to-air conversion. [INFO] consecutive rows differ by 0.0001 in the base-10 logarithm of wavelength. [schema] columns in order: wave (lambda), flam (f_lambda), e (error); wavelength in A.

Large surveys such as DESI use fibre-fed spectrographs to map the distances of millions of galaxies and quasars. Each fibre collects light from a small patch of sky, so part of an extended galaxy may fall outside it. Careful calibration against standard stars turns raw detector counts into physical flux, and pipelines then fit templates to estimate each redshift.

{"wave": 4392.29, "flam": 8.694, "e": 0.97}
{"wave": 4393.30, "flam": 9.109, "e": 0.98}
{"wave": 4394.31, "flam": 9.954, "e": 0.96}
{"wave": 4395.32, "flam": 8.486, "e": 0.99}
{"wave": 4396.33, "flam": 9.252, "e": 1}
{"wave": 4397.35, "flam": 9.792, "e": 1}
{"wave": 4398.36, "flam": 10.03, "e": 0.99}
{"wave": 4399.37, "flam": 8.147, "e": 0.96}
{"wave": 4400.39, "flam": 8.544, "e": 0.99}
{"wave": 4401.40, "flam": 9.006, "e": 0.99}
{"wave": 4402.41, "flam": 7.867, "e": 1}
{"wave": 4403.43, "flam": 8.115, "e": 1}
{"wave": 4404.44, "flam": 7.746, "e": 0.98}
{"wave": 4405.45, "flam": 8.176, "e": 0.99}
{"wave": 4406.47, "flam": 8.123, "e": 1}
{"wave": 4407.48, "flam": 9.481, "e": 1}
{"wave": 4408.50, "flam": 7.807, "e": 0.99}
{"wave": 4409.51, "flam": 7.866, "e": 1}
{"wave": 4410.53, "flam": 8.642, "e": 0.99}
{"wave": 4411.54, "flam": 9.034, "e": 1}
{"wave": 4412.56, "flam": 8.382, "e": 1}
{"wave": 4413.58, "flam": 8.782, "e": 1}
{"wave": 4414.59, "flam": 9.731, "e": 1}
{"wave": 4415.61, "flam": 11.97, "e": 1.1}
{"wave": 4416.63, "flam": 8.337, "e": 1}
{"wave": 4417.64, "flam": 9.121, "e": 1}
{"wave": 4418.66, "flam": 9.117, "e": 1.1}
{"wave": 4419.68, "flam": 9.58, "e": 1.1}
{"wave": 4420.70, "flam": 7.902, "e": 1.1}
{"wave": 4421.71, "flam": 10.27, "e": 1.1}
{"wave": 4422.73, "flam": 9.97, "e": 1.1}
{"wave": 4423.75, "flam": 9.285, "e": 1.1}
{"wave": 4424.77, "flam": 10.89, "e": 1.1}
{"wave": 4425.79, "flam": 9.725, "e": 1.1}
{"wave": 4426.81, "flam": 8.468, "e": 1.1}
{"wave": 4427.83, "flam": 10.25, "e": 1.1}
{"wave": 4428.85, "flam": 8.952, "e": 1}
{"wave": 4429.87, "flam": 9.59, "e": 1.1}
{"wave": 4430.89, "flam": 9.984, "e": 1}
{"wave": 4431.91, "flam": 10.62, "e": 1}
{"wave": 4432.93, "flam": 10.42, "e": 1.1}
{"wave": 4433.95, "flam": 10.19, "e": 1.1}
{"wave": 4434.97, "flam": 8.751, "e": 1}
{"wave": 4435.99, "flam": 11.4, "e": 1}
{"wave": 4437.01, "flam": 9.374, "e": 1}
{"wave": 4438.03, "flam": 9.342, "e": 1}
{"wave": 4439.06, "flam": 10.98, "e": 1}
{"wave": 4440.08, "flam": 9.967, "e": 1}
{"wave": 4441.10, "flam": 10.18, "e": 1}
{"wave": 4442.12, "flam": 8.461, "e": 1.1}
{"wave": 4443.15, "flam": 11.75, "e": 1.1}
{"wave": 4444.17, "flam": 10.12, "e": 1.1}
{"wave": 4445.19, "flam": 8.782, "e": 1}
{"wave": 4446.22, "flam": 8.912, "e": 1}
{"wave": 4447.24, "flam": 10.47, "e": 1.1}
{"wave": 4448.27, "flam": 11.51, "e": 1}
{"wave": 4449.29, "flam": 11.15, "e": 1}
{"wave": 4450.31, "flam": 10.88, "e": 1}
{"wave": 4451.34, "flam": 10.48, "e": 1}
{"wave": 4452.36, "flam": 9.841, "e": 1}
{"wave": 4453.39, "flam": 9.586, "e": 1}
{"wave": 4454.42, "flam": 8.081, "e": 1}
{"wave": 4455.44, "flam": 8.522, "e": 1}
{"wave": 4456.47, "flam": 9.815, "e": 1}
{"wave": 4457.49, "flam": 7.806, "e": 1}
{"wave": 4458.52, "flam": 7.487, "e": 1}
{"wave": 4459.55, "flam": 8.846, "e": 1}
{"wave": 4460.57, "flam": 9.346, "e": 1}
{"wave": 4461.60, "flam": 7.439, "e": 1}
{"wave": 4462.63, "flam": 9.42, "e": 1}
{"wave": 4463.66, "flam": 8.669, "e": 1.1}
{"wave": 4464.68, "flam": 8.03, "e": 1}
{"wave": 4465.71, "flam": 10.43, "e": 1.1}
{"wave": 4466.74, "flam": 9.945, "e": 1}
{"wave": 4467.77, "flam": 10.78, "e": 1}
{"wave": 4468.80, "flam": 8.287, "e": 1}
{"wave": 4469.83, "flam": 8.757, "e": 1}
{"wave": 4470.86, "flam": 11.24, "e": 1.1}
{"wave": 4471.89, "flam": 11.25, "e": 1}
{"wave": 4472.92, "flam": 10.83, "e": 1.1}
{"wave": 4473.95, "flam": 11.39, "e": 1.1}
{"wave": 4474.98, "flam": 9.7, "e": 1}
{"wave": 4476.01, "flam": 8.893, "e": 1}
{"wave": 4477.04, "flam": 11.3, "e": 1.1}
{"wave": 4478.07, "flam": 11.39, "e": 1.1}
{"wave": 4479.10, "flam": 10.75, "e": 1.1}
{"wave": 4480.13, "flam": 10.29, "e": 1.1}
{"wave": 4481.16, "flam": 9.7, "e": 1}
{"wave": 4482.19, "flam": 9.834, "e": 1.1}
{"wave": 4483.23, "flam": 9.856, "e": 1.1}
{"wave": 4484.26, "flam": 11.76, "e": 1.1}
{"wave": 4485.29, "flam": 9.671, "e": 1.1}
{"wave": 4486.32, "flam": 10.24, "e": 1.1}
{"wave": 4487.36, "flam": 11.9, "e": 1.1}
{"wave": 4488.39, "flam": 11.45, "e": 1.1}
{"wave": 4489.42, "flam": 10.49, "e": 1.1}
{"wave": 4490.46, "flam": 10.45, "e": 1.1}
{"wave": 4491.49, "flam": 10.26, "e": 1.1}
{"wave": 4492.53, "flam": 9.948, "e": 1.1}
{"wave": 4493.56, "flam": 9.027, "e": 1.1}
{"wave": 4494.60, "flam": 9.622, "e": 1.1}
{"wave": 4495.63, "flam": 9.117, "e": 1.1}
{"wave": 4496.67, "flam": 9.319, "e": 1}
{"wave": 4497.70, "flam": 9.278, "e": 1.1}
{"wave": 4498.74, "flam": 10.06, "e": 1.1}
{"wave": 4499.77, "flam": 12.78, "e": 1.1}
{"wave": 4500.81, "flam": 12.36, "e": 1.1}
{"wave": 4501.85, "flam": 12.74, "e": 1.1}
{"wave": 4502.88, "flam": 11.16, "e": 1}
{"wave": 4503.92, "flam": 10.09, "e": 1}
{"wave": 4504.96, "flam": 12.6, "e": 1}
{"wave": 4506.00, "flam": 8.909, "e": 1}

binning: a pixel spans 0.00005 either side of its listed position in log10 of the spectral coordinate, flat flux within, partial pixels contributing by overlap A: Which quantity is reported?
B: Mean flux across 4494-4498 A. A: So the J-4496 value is 9.3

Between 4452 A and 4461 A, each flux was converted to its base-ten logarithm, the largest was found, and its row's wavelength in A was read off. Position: 4452.36 A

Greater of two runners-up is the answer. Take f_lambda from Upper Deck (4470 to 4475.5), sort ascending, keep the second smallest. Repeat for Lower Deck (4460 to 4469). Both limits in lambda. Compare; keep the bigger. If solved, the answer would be 10.8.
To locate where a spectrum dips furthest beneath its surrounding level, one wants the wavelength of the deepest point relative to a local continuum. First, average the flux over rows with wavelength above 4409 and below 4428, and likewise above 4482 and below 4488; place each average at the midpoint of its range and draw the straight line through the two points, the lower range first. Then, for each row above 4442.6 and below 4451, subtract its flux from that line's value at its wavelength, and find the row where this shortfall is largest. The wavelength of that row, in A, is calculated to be 4445.19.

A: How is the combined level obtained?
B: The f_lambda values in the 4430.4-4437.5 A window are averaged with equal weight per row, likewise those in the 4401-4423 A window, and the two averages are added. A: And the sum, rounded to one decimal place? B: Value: 19.0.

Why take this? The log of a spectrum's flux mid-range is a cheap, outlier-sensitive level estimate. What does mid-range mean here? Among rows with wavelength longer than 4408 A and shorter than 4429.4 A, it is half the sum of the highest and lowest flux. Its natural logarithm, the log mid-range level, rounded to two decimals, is 2.29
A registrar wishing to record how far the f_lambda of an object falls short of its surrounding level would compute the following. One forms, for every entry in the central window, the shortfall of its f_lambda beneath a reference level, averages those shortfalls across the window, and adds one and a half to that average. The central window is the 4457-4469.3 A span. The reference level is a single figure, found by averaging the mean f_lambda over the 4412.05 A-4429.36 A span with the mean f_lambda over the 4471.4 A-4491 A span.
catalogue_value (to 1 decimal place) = 2.6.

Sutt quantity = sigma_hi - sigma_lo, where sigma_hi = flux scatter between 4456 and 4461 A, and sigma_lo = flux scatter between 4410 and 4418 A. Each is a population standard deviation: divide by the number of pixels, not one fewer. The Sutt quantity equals -0.22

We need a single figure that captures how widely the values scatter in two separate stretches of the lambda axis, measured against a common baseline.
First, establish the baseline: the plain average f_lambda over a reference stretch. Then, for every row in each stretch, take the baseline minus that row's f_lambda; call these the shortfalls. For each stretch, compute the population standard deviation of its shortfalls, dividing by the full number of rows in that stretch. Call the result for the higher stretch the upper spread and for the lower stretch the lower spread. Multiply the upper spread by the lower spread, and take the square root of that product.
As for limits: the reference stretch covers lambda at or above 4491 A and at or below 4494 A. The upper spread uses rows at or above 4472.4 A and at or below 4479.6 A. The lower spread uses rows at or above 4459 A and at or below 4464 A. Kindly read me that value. 0.80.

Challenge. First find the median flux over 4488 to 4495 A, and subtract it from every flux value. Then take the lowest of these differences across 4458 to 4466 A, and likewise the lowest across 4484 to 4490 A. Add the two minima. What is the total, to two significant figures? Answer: -3.4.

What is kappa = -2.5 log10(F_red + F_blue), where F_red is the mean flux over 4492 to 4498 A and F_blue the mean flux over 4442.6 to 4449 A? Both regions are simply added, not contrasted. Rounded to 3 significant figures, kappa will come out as -3.23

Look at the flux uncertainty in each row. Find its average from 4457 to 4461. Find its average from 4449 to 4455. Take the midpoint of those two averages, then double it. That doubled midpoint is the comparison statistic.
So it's 2.000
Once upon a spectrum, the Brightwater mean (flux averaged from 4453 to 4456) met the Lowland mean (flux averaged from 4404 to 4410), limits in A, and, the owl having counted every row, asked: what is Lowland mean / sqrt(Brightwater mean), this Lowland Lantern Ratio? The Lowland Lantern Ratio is 2.78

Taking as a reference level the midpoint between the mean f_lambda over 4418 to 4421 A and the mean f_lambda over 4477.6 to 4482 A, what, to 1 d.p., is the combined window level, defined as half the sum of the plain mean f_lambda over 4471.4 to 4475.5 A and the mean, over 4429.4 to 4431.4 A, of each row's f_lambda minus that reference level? 5.4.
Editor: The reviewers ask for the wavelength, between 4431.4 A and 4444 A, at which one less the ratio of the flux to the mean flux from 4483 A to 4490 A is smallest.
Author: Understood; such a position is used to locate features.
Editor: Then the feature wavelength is 4443.15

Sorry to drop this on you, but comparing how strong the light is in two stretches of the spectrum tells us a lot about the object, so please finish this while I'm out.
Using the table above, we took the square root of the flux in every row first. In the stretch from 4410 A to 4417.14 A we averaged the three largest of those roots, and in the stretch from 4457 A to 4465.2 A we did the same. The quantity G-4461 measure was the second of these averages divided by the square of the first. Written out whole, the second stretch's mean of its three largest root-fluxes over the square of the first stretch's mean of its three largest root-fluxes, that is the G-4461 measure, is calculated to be 0.297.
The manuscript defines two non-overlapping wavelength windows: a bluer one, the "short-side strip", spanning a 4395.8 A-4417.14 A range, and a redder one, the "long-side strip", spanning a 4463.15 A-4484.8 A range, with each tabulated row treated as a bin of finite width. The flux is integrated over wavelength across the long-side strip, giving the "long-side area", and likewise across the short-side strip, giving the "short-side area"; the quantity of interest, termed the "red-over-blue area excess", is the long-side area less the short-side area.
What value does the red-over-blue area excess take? 32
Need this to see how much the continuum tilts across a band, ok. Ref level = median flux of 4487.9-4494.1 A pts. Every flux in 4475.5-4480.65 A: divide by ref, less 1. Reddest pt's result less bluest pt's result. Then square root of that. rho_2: 0.367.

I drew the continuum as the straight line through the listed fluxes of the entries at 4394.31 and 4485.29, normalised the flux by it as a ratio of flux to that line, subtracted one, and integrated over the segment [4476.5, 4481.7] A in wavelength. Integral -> 0.53 A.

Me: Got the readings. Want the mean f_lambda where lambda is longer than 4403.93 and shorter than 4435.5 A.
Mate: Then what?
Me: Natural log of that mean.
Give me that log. 2.23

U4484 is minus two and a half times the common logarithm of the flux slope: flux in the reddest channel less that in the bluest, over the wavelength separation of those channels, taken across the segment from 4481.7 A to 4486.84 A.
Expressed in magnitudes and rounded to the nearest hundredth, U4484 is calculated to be 2.52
